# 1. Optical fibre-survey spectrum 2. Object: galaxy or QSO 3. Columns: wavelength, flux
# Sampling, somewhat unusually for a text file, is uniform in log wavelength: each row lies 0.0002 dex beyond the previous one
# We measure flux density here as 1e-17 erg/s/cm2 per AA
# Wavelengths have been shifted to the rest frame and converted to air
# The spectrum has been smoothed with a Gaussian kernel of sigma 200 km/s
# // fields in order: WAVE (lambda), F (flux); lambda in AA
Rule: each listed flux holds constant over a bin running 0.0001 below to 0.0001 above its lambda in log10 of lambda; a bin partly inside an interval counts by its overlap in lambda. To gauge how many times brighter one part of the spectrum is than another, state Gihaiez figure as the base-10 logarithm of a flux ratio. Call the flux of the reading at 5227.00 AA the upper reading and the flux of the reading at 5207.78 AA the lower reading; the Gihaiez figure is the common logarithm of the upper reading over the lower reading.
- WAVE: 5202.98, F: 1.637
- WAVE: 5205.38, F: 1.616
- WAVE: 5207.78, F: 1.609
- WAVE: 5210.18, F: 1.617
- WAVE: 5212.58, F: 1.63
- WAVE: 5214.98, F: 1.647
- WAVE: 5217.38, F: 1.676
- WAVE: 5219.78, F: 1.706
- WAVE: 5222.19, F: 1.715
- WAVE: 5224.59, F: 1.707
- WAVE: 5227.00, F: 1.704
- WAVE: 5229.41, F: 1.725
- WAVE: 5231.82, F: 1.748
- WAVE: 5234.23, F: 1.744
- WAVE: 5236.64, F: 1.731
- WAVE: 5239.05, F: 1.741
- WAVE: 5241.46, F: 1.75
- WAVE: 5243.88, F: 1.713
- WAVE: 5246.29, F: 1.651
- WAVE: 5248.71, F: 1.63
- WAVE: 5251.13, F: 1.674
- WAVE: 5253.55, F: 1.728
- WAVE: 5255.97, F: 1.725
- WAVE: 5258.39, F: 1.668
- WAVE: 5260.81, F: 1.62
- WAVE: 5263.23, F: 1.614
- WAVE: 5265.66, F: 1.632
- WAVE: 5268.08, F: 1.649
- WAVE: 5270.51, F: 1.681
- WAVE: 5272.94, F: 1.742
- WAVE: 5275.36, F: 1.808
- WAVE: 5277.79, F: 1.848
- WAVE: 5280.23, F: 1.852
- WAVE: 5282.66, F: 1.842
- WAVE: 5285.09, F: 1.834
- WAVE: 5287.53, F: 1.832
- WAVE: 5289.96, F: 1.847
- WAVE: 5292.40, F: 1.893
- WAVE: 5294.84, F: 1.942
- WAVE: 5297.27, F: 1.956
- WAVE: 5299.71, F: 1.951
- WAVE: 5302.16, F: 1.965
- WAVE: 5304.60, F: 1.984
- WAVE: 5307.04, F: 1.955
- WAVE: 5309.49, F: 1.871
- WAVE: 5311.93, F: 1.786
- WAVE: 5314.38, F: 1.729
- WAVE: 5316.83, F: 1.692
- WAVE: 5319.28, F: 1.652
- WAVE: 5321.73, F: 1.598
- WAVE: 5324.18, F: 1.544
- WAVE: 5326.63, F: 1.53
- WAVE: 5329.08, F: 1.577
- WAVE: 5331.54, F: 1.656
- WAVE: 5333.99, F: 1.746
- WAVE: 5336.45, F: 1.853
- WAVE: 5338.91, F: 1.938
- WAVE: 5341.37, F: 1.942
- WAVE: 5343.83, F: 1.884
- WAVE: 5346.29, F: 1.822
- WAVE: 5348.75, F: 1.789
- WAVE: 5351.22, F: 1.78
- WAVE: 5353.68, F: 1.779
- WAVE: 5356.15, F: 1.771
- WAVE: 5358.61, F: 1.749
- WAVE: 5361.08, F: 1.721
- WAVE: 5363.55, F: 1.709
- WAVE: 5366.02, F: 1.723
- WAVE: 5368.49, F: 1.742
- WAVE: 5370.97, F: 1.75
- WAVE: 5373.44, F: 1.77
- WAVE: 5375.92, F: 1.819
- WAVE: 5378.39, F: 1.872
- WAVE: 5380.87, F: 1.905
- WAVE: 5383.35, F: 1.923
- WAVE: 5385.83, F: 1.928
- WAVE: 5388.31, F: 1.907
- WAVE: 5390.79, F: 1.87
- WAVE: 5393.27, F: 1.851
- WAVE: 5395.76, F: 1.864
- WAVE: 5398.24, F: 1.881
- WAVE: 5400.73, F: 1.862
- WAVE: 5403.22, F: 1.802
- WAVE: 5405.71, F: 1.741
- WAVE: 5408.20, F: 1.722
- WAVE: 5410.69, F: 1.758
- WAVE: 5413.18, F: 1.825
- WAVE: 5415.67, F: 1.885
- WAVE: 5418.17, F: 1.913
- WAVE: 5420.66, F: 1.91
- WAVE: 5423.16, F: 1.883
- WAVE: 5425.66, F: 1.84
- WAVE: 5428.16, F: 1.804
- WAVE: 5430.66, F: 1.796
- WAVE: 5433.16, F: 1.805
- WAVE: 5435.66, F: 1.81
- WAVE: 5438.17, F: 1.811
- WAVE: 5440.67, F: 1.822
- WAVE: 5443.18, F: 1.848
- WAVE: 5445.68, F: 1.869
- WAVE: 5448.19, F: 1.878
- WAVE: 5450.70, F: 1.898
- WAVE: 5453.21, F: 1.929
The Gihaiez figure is 0.02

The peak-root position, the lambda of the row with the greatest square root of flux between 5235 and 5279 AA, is 5277.79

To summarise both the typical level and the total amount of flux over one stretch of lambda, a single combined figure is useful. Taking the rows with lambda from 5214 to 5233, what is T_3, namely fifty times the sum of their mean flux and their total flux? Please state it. 767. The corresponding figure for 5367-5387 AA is 827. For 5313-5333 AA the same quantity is 730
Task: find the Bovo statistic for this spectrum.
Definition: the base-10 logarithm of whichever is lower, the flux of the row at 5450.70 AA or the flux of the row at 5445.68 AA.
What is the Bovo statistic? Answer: 0.272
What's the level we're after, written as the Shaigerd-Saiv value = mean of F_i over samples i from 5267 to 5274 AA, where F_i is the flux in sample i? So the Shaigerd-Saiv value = 1.69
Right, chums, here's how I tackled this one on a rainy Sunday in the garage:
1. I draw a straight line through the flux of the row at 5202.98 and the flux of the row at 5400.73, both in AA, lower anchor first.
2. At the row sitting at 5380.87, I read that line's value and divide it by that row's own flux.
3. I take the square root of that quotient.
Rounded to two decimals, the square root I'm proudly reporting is 0.98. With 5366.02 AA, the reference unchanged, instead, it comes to 1.03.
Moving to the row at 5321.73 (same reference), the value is 1.05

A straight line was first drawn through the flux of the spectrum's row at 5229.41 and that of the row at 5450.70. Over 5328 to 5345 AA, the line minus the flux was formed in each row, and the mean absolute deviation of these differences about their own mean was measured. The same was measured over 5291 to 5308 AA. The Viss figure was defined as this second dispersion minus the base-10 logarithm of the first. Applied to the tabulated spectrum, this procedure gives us 0.95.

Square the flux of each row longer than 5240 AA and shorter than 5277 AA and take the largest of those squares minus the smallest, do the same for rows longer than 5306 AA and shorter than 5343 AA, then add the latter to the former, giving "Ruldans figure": 2.1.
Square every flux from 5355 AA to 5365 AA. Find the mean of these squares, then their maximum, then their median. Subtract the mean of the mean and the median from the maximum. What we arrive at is 0.12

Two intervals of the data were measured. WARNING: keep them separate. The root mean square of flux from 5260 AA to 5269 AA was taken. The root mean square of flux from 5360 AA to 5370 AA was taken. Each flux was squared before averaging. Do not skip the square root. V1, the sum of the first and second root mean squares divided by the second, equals 1.94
